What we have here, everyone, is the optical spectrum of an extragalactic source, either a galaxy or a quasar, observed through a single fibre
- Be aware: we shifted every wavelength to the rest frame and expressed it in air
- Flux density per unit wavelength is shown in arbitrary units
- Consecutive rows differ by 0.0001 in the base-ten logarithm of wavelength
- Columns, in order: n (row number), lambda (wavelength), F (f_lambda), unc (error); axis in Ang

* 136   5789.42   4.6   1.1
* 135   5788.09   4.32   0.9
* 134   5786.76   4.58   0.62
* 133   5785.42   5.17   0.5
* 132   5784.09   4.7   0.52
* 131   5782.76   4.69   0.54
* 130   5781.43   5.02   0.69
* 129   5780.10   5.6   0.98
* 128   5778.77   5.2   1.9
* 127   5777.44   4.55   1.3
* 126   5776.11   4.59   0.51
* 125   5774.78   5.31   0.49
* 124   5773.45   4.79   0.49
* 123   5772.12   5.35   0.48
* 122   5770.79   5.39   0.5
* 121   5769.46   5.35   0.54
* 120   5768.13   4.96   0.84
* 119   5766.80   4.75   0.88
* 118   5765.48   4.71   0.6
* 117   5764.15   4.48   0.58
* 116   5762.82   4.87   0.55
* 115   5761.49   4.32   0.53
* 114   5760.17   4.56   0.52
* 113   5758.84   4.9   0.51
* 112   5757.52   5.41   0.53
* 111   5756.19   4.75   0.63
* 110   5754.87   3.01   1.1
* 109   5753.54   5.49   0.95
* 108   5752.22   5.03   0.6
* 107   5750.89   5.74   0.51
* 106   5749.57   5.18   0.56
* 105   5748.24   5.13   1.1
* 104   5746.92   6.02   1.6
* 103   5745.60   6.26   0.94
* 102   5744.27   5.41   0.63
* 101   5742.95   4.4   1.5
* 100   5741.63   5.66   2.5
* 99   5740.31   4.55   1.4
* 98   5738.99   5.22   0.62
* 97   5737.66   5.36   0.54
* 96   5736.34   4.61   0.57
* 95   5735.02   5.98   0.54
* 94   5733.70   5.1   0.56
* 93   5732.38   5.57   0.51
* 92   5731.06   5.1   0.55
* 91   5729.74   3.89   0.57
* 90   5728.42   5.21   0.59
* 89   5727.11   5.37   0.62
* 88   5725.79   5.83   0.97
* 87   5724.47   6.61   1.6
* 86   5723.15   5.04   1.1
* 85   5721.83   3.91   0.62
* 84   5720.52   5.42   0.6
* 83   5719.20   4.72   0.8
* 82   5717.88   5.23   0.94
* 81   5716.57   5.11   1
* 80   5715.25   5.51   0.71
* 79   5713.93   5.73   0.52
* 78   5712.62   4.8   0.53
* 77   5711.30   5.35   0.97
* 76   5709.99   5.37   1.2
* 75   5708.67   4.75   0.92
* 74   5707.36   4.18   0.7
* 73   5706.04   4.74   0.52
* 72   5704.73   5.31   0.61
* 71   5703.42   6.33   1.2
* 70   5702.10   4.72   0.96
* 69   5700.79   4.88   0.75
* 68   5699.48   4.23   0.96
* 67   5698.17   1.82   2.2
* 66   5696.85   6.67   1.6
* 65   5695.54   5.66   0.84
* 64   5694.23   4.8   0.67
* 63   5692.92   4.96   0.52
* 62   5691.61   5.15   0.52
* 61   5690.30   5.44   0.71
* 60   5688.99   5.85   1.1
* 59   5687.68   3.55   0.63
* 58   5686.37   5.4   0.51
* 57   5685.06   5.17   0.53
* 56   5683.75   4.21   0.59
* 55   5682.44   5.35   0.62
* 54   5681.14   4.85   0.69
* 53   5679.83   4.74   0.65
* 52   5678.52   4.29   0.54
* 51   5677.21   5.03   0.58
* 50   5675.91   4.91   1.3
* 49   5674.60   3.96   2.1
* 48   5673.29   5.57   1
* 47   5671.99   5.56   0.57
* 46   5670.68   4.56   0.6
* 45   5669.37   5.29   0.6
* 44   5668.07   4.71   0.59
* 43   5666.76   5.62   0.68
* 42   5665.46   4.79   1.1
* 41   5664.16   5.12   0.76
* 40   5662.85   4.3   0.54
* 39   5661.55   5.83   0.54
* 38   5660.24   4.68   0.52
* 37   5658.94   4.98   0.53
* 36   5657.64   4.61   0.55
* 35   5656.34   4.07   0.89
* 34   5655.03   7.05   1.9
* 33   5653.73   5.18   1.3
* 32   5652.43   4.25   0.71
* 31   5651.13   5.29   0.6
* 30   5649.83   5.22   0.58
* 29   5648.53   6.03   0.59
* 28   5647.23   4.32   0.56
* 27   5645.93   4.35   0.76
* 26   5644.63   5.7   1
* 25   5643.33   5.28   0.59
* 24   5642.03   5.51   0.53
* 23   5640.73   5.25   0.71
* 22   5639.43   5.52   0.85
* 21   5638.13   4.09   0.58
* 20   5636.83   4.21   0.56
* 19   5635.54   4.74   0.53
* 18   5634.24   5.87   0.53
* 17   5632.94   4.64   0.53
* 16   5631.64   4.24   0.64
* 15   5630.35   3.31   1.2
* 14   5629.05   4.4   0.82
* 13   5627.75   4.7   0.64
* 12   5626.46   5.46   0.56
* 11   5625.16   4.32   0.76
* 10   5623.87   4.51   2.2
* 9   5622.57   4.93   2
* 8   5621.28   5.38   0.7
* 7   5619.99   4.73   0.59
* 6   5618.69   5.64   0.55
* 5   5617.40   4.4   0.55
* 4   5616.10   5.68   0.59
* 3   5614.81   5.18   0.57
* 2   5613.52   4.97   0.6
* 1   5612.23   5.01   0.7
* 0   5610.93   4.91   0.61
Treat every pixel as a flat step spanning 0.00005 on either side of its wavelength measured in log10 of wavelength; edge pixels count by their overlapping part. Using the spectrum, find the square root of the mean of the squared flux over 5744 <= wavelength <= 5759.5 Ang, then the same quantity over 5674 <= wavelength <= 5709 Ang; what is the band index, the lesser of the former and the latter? 4.93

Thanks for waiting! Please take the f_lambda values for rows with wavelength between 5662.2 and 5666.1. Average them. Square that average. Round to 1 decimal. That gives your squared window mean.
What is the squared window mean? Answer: 22.4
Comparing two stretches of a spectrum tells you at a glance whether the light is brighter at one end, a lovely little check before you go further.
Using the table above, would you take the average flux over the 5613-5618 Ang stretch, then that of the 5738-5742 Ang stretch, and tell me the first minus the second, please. -0.1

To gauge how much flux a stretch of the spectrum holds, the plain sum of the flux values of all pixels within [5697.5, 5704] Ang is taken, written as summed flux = 22.0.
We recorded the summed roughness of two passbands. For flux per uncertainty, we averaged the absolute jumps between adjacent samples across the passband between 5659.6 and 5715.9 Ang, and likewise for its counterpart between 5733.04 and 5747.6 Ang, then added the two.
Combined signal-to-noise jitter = 4.57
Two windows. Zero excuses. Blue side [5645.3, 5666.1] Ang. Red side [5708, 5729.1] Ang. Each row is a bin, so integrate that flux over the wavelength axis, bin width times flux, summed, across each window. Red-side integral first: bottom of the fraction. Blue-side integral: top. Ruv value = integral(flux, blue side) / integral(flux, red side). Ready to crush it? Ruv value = 0.94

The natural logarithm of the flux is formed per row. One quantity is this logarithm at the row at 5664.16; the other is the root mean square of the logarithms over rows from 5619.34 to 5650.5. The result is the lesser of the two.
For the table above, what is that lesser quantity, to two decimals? 1.58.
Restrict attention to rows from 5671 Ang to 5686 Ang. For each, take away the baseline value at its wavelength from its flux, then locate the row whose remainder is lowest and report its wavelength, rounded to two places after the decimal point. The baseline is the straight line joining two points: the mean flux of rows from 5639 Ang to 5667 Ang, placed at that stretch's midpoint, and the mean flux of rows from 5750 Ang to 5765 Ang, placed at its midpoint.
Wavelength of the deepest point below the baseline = 5674.60 Ang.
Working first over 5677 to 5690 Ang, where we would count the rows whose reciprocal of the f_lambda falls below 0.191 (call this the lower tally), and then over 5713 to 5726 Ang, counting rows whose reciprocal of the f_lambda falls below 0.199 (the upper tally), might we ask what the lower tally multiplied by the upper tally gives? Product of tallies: 24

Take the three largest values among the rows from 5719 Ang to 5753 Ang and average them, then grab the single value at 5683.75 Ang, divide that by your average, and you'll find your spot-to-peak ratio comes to 0.669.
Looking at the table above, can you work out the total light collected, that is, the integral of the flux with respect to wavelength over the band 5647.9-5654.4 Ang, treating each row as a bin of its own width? 34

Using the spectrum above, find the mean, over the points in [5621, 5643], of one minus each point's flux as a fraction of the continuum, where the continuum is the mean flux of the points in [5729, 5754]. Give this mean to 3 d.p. 0.091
